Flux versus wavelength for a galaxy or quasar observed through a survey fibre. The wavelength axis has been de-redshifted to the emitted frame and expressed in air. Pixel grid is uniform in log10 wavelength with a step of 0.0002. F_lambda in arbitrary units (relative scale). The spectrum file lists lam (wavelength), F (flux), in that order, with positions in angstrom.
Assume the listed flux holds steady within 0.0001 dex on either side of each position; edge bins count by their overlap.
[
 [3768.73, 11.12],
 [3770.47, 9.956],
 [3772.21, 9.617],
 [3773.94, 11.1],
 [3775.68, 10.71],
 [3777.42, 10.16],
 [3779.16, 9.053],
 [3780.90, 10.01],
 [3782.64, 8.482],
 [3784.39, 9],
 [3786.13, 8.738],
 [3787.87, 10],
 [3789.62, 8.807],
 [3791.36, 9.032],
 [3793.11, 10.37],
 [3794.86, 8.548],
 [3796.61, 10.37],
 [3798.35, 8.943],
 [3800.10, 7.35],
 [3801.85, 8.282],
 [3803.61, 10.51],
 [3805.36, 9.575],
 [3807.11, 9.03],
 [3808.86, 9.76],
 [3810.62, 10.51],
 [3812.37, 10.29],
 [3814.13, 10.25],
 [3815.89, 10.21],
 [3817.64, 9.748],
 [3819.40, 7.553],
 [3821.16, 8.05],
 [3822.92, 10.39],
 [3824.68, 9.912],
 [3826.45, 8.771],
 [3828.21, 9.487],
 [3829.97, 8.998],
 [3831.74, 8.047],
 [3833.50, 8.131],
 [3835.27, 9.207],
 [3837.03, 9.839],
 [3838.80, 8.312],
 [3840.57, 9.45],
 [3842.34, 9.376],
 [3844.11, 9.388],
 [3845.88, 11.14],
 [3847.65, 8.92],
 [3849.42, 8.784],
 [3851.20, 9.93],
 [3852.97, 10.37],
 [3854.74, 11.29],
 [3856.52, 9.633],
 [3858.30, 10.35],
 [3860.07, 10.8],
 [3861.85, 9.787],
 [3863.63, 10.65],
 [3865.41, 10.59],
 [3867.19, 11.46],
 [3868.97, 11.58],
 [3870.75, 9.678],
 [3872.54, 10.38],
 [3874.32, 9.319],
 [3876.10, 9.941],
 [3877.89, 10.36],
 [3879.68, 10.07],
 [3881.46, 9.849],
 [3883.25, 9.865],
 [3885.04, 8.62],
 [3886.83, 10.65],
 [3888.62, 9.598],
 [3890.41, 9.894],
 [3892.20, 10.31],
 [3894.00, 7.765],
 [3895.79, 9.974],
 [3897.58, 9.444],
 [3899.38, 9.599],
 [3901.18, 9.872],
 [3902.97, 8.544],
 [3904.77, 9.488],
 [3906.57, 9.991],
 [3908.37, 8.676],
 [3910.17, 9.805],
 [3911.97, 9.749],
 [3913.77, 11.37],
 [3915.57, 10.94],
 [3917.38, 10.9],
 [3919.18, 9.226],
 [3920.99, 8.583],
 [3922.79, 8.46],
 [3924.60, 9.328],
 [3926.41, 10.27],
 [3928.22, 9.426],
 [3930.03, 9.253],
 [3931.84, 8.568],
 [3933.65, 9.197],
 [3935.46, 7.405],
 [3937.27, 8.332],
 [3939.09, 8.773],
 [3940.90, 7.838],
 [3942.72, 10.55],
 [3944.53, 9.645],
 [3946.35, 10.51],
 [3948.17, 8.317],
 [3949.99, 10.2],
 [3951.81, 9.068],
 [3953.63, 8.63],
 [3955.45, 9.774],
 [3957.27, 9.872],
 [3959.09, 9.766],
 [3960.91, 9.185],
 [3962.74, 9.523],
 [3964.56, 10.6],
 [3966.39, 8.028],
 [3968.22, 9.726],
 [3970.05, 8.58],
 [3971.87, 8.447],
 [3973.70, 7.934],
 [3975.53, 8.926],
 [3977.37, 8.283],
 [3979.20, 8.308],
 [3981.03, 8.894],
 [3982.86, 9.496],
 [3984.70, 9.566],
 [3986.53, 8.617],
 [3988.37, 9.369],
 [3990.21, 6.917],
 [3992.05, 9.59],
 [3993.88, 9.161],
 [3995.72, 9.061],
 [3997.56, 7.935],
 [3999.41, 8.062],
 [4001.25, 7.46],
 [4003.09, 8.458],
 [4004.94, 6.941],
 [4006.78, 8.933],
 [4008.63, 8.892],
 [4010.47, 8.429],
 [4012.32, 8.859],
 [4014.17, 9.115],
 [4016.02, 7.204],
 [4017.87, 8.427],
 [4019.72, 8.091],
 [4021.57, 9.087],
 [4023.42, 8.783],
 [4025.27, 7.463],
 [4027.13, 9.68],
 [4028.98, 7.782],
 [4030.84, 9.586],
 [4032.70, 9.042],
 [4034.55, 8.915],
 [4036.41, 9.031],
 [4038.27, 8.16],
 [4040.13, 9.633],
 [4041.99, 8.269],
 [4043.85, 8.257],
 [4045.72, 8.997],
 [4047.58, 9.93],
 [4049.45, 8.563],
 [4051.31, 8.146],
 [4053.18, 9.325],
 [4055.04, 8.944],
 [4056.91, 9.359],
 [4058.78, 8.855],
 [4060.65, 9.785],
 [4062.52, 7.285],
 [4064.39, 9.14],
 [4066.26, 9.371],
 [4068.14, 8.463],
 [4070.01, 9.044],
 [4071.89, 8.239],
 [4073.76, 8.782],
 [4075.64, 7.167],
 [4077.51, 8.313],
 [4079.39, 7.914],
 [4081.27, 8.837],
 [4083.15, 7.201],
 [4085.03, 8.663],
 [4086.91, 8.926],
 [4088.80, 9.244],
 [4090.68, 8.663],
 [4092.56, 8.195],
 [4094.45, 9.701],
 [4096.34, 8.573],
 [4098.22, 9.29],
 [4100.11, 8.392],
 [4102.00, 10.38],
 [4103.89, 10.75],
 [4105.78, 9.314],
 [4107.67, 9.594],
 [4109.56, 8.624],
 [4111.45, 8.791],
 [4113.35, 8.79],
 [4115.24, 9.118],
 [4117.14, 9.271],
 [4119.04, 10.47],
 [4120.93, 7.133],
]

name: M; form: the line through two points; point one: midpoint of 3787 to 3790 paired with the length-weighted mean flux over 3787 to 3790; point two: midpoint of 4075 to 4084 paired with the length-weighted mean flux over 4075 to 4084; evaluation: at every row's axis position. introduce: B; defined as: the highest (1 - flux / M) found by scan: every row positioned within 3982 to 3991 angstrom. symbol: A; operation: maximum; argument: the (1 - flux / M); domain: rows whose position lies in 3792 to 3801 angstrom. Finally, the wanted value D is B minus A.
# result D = -0.04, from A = 0.22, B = 0.177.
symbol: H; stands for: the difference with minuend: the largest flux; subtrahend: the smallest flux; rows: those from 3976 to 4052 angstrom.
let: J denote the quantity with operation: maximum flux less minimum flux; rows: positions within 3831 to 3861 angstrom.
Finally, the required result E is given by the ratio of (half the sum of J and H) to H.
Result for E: 1.04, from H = 3.0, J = 3.2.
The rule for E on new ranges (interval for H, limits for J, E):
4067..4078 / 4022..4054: 1.16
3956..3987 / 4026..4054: 0.90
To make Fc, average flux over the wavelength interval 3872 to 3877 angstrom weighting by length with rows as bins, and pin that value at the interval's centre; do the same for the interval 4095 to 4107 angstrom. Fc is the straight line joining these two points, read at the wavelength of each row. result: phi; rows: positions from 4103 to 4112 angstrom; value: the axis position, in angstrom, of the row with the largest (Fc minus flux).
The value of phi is 4109.56 angstrom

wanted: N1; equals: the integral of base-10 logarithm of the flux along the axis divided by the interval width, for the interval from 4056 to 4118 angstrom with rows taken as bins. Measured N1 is 0.95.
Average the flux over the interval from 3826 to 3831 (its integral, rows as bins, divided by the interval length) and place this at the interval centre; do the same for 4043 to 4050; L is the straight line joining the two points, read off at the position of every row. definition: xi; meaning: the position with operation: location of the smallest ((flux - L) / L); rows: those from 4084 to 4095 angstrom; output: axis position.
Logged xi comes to 4092.56 angstrom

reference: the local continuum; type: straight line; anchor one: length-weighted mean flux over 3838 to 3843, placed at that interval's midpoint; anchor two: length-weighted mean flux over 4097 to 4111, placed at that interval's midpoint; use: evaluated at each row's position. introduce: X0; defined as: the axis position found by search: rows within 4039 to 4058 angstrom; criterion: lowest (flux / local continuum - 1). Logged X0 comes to 4051.31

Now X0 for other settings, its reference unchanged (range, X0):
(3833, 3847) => 3833.50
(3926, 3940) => 3935.46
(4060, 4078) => 4075.64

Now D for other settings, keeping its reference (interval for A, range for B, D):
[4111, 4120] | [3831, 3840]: 0.27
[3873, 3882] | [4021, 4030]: 0.12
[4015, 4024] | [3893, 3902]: 0.00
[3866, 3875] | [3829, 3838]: 0.16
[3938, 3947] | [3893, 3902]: 0.03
